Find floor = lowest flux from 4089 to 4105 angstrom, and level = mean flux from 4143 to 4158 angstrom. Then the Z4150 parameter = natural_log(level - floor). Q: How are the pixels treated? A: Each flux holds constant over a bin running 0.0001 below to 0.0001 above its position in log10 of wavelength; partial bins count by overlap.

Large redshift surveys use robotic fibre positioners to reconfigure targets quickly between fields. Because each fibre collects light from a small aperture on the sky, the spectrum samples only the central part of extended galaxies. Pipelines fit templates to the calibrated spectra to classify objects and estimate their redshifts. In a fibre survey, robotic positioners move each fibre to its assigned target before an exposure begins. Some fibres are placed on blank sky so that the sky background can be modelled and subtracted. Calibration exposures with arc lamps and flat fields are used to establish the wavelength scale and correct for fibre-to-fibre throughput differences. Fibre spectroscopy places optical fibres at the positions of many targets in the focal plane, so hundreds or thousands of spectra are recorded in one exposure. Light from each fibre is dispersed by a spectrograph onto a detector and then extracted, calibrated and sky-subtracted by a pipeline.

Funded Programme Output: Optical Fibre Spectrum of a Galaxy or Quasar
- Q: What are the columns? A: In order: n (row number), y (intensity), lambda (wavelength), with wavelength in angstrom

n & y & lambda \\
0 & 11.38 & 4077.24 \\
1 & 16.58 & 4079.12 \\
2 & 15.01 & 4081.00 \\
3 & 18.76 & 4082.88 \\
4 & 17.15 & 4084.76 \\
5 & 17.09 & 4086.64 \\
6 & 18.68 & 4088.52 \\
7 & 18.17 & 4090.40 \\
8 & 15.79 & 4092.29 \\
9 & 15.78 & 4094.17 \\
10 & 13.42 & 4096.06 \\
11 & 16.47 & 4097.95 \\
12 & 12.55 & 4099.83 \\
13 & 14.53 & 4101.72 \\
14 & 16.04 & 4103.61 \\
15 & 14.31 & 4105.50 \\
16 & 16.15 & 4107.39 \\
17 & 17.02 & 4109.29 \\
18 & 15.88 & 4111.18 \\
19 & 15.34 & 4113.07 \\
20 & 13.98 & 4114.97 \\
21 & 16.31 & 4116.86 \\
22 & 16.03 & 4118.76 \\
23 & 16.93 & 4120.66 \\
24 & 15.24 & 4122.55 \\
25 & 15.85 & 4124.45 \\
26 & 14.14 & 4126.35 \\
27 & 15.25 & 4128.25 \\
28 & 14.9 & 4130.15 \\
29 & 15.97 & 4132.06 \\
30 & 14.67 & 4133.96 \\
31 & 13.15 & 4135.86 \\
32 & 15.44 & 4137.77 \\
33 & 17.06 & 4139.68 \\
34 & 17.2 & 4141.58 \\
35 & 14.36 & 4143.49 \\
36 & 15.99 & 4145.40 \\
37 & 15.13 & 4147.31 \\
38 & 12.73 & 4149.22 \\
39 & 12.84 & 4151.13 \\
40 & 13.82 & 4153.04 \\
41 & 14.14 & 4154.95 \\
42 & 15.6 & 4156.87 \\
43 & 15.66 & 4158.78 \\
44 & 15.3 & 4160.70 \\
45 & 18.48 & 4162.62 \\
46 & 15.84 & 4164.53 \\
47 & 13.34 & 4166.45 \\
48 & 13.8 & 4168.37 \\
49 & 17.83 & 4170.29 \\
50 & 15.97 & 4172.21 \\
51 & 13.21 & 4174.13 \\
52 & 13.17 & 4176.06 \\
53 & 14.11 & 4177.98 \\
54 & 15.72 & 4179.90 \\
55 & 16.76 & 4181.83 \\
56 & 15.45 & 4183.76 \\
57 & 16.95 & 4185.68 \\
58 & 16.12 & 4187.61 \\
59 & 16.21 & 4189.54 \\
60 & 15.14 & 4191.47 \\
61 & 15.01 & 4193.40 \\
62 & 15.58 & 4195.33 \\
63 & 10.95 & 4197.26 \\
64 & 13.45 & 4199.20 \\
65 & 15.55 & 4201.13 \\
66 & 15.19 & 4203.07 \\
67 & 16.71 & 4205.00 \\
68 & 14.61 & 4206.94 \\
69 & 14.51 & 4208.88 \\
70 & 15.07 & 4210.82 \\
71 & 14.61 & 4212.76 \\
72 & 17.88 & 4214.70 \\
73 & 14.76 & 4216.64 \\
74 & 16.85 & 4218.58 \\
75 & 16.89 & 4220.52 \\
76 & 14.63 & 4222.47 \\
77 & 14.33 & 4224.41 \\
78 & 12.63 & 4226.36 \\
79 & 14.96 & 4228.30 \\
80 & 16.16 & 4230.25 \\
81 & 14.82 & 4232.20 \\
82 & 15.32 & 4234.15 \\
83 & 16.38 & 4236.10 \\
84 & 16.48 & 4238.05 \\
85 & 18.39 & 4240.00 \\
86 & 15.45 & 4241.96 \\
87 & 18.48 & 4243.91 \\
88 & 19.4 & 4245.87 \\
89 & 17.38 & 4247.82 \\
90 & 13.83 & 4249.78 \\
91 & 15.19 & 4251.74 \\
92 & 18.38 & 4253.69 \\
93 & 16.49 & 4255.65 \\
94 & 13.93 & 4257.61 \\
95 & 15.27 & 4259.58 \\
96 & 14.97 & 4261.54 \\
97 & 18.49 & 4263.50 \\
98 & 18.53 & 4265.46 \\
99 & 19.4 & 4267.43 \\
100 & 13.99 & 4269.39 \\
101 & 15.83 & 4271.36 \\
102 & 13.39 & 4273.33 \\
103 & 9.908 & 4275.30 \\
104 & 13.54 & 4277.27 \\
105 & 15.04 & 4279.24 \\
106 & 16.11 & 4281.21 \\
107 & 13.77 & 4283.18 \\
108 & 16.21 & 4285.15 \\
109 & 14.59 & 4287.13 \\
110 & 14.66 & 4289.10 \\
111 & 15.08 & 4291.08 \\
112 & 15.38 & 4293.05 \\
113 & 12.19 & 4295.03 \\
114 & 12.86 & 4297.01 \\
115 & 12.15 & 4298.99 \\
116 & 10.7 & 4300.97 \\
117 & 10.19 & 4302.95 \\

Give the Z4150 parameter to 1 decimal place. 0.6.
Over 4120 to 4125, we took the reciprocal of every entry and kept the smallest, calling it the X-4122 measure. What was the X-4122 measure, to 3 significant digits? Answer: 0.0591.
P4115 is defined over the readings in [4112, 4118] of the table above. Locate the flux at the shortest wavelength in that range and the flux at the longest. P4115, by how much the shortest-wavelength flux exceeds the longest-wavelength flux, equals -1.0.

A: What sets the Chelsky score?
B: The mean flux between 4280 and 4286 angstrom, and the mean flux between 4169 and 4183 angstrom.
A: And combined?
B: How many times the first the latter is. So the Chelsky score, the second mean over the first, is 0.99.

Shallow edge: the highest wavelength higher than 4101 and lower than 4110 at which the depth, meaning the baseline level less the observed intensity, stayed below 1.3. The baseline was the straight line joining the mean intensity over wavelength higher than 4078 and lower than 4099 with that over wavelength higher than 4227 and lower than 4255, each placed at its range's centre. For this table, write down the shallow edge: 4109.29 angstrom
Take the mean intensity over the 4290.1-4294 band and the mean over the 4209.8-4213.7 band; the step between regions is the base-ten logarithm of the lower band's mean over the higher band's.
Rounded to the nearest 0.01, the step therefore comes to -0.01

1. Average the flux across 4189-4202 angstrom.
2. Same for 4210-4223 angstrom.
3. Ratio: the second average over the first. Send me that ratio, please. 1.09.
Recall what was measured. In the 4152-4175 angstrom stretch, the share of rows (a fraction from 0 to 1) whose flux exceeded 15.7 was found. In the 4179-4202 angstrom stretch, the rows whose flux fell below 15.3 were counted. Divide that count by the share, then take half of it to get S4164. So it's 6.0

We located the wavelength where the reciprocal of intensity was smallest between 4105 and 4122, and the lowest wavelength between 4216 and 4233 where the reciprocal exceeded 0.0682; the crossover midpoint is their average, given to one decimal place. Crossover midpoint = 4165.9 angstrom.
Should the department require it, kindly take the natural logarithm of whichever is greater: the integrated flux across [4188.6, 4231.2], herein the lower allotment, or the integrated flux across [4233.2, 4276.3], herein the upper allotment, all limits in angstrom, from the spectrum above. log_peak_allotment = 6.54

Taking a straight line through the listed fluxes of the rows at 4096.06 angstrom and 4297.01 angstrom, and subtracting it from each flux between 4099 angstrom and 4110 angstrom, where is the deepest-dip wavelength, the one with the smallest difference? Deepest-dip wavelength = 4099.83 angstrom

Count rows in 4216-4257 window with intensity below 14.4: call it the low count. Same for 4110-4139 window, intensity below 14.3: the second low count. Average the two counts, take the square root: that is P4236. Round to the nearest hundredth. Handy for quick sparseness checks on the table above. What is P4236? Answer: 1.73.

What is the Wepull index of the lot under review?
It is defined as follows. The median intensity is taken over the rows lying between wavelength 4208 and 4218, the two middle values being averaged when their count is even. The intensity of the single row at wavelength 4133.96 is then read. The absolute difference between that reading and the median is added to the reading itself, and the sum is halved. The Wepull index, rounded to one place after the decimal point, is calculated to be 7.4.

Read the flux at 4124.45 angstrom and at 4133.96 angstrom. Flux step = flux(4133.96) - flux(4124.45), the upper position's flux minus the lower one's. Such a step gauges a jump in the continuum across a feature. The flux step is -1.2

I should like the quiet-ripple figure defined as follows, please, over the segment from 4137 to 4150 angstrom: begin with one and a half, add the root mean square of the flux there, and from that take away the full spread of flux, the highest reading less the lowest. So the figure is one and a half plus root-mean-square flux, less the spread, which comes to 12.5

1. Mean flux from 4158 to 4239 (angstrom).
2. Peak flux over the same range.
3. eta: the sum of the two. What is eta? 33.8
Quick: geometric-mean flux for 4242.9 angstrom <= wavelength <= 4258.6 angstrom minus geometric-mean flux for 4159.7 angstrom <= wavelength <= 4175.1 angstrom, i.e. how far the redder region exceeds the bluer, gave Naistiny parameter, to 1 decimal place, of 1.2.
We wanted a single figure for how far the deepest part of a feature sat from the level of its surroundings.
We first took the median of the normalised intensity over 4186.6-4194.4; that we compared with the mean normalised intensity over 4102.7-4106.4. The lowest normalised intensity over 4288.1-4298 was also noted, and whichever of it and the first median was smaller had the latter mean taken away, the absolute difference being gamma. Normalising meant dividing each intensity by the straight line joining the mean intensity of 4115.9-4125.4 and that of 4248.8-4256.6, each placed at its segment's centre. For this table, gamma 0.18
